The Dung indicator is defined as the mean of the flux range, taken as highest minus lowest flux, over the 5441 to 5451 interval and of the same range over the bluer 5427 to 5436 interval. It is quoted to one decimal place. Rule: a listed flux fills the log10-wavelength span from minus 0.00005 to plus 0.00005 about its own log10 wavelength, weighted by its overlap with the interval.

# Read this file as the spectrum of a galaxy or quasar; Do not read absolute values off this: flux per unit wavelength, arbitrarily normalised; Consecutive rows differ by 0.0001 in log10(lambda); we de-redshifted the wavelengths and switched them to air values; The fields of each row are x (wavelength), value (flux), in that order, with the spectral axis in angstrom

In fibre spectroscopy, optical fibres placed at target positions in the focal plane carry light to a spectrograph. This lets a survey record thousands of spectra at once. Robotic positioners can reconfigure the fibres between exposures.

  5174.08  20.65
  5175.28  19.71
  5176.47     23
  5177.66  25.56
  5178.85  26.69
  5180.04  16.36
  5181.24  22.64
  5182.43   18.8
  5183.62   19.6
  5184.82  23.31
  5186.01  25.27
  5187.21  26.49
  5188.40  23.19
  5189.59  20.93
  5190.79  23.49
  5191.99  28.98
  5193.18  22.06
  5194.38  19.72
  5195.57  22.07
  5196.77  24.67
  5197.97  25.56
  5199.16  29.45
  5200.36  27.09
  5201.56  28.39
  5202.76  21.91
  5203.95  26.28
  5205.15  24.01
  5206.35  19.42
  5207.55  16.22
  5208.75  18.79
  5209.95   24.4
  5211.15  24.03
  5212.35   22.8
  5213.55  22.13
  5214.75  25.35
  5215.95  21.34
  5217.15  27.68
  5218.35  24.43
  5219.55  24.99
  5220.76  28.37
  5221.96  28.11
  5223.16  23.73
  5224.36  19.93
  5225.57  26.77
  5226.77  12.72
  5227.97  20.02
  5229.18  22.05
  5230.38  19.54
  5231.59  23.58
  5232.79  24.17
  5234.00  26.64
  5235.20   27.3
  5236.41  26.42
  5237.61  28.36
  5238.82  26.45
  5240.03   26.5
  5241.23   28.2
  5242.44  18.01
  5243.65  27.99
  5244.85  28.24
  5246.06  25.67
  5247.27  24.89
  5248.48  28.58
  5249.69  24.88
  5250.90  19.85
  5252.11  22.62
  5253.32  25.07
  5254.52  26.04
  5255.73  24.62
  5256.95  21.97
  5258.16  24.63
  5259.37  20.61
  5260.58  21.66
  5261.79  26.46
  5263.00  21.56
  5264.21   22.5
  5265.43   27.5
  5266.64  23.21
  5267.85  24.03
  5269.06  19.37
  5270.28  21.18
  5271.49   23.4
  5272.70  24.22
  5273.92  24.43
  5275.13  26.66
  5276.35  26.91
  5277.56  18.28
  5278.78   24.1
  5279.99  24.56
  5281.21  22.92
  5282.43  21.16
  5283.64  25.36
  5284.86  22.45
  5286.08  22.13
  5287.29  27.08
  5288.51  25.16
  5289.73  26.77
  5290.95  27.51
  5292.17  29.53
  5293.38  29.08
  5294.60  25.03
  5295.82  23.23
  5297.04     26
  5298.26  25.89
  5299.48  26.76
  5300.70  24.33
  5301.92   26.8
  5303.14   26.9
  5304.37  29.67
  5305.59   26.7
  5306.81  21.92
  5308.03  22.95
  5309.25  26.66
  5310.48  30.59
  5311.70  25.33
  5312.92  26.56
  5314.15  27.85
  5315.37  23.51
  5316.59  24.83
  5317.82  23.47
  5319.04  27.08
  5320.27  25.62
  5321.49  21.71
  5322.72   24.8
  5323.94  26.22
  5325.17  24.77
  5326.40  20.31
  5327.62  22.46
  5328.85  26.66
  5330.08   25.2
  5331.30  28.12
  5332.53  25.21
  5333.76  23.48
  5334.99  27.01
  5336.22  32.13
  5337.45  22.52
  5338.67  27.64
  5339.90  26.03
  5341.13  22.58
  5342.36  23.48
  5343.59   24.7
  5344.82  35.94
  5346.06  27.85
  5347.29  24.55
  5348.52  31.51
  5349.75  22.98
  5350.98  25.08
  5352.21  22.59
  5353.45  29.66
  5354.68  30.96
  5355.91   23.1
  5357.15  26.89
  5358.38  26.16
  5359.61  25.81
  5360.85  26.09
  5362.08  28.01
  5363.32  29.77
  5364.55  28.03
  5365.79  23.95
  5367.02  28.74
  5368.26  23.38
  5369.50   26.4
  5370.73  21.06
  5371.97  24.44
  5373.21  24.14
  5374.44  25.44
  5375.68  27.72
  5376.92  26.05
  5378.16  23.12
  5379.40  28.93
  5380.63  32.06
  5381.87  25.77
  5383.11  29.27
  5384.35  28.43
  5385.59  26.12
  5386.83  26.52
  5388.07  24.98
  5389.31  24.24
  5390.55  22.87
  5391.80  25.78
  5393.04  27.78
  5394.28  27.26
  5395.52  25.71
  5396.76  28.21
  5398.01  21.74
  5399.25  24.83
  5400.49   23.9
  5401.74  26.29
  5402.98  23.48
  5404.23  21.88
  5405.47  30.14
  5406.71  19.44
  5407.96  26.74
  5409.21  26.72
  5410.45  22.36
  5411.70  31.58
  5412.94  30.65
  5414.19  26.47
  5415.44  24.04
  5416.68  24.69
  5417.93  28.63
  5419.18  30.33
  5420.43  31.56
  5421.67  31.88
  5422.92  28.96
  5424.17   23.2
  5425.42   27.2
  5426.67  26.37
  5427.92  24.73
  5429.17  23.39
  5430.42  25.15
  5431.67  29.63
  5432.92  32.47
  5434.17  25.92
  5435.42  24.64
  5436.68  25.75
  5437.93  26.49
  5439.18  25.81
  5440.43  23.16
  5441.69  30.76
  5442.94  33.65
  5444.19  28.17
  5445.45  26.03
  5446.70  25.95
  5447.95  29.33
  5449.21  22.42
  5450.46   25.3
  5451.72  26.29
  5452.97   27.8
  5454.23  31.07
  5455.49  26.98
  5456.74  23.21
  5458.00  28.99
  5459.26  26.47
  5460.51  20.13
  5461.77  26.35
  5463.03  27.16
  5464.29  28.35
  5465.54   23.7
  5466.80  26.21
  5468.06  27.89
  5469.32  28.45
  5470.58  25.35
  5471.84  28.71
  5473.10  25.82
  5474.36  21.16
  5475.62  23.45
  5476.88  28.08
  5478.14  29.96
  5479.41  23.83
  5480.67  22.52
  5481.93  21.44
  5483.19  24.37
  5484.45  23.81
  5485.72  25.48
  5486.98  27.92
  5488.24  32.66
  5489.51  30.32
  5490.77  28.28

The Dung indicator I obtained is 10.2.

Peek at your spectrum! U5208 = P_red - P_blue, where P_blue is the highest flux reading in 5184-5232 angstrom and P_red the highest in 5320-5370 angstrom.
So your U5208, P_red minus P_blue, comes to 6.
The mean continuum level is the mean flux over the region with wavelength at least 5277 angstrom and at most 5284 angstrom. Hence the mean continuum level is 22.7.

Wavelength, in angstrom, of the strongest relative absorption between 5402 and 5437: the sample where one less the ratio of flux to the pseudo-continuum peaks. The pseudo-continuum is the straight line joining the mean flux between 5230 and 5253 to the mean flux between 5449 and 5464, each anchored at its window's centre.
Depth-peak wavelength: 5406.71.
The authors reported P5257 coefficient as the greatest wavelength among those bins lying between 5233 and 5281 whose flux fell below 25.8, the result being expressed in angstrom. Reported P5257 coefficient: 5279.99 angstrom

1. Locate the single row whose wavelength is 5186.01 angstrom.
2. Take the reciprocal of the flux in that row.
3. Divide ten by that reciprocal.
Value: 253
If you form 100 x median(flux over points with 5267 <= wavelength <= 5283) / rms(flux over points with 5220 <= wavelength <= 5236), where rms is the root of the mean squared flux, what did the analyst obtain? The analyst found 101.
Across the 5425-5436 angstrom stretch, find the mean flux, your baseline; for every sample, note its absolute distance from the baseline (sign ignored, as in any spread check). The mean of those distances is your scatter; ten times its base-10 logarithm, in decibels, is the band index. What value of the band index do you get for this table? 3.23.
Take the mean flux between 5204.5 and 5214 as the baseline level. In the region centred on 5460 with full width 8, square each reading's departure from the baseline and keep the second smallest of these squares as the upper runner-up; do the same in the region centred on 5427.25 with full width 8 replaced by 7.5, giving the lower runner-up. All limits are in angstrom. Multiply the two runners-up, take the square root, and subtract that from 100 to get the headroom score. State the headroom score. 97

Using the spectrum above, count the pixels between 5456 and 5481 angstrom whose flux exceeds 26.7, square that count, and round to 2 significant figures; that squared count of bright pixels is 64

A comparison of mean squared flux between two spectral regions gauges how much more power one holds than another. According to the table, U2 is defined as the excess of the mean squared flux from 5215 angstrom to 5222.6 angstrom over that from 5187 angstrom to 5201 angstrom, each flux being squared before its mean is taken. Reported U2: 65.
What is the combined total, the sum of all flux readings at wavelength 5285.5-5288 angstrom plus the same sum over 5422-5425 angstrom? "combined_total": 101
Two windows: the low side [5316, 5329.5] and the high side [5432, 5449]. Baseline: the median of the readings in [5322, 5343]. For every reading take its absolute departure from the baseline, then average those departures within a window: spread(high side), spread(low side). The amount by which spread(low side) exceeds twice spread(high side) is -3.8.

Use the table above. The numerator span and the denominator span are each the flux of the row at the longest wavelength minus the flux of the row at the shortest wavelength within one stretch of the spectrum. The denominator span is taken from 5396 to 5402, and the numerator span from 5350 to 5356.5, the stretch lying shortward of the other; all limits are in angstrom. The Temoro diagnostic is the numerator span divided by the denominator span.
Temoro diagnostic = 1.0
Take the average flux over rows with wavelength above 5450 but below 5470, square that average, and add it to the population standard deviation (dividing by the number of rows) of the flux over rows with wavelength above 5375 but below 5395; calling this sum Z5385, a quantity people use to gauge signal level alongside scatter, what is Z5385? 706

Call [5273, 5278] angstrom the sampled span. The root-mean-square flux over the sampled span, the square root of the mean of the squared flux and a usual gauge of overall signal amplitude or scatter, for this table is 24.3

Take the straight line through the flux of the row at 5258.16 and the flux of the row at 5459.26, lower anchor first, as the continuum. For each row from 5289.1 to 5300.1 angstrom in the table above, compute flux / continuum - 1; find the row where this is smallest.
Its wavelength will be 5295.82 angstrom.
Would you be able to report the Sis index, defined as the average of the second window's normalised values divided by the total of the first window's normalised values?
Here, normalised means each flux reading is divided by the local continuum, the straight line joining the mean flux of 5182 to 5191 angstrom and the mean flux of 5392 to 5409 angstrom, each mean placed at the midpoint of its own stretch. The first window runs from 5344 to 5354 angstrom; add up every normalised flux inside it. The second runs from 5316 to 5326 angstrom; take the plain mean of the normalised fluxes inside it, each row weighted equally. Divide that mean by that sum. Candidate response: 0.114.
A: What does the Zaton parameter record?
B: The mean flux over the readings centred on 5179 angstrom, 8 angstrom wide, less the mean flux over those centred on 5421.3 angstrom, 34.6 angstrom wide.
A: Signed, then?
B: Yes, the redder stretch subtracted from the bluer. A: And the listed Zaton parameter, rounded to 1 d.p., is -5.0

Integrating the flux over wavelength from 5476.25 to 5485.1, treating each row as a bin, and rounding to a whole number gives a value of 220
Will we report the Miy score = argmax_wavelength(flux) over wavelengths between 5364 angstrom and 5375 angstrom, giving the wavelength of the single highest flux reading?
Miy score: 5367.02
